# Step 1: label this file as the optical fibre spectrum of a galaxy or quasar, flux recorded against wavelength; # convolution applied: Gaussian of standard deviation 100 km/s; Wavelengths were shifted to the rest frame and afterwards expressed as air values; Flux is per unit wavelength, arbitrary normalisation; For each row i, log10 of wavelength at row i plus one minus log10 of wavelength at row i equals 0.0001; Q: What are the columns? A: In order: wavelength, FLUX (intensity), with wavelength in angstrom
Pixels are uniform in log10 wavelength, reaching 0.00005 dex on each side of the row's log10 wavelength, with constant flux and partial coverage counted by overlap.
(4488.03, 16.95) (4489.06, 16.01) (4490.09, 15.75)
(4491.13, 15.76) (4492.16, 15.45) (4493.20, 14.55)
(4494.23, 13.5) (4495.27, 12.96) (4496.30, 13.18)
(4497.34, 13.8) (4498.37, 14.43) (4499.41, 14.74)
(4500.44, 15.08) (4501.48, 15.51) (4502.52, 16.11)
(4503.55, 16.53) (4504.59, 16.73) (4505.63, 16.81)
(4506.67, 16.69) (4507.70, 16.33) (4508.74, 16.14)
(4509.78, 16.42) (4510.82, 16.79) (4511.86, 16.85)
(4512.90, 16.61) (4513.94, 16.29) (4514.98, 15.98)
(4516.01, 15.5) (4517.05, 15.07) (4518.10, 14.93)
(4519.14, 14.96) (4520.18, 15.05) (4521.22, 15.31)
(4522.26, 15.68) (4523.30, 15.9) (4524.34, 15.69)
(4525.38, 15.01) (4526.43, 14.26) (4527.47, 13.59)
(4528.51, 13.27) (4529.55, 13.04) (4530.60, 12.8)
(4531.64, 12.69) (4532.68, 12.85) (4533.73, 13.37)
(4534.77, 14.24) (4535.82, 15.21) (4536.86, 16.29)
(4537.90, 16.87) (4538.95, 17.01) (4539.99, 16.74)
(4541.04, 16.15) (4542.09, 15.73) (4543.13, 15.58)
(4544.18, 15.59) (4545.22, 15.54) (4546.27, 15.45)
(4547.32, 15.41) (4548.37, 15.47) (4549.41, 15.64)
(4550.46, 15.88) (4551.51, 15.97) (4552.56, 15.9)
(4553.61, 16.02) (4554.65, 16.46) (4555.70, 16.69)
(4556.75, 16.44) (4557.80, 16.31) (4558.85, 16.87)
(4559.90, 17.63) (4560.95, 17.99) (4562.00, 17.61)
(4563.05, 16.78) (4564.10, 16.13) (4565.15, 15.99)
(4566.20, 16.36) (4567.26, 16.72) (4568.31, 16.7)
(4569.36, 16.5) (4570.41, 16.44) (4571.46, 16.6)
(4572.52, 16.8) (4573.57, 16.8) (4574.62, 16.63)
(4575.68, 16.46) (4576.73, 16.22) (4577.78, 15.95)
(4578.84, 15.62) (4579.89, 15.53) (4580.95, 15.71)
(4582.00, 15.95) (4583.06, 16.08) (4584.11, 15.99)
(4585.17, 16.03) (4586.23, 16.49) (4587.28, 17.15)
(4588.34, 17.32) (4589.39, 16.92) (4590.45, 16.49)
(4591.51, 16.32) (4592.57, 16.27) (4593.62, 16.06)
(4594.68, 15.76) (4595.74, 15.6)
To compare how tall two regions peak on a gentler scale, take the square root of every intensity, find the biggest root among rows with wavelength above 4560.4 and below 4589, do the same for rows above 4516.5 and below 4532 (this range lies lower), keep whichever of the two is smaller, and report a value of 3.99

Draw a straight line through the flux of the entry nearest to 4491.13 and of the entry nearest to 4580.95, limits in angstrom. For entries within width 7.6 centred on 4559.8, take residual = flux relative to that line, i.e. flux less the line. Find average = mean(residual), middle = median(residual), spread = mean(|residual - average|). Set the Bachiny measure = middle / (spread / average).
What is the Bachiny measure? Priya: 2.8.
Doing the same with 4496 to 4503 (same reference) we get 1.4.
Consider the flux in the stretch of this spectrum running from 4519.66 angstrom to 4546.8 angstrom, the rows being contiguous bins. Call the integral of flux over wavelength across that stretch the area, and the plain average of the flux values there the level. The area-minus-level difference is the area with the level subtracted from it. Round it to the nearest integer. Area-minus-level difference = 391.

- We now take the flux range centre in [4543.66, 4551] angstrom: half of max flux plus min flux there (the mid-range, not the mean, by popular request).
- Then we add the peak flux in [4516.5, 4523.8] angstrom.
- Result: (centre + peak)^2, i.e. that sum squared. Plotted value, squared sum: 995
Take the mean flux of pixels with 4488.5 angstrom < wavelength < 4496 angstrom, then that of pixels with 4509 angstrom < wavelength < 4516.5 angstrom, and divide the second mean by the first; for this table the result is 1.10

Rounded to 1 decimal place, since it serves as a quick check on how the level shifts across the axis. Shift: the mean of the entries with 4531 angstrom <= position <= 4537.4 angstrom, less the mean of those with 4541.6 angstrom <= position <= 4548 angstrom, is -1.4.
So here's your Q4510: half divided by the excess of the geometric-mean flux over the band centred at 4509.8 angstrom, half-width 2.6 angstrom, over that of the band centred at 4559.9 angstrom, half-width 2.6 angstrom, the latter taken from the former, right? -0.65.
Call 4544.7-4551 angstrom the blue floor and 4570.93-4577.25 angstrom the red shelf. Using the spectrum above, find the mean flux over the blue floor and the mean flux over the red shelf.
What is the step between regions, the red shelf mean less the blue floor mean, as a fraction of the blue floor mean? 0.07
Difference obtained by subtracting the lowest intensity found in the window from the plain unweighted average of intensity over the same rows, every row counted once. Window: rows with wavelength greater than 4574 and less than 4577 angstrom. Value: 0.2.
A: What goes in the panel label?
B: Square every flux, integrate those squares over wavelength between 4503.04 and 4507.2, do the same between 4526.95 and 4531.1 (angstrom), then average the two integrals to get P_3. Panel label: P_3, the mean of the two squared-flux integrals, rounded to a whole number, 940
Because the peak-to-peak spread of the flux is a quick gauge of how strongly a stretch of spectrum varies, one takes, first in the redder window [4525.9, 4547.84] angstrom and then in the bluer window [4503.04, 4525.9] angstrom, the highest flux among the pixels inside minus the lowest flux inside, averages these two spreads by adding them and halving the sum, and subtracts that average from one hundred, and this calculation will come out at 96.9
